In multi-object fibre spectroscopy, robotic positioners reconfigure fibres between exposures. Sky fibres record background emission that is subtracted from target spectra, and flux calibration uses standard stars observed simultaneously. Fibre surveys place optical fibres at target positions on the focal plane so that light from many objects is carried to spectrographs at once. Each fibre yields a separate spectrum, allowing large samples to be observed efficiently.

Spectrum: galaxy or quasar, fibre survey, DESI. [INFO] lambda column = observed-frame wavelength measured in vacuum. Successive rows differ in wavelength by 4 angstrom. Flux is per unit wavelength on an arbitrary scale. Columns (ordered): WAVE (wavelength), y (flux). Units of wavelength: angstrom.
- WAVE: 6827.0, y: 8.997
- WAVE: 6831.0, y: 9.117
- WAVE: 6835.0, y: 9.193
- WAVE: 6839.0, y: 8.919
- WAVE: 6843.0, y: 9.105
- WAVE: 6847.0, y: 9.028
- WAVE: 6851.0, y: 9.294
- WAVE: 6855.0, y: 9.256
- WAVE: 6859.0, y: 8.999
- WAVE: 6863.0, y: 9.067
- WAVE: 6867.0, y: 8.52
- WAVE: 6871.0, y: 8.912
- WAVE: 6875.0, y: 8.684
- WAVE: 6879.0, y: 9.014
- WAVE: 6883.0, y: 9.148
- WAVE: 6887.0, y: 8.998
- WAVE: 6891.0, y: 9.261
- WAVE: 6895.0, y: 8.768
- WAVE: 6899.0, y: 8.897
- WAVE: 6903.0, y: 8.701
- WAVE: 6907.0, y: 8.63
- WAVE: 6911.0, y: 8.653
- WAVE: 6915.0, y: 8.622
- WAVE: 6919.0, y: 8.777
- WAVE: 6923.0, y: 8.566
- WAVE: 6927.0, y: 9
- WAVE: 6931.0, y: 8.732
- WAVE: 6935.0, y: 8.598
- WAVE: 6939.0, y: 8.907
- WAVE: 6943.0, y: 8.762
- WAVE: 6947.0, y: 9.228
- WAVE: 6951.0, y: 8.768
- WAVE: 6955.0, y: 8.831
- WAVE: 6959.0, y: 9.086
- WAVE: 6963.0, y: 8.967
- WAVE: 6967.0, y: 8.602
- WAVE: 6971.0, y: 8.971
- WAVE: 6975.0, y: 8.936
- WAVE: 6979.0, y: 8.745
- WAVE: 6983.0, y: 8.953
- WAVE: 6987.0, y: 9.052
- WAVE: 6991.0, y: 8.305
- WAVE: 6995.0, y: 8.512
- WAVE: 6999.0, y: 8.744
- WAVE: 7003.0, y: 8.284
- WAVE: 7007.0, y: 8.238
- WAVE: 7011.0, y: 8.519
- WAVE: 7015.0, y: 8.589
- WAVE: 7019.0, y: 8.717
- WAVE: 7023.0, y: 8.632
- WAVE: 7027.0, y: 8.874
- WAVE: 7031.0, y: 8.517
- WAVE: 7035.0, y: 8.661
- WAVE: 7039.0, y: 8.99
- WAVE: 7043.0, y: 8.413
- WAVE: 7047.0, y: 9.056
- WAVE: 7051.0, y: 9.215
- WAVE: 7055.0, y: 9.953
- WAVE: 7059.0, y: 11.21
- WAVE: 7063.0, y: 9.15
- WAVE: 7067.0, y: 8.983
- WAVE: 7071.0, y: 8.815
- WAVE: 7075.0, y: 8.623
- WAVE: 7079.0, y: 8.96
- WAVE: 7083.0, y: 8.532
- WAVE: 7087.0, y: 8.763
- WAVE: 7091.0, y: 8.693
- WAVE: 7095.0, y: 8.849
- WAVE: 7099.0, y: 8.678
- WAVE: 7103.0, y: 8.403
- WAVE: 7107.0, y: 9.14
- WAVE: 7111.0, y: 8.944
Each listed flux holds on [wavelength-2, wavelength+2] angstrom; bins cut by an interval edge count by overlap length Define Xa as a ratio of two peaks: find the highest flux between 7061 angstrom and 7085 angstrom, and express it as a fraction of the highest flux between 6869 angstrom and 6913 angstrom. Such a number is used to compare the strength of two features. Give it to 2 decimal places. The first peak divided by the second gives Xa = 0.99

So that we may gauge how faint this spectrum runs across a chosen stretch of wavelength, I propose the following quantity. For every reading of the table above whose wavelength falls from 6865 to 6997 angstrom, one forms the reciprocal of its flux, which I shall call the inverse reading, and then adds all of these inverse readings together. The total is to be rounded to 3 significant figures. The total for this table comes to 3.74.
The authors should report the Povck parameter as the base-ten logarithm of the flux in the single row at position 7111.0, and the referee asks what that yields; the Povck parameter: 0.952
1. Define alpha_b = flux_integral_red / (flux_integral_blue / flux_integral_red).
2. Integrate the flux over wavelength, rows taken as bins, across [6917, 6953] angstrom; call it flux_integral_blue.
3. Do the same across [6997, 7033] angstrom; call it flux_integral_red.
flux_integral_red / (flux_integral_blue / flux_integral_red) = 300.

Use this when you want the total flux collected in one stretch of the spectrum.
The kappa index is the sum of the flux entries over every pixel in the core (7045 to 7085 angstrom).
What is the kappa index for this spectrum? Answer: 92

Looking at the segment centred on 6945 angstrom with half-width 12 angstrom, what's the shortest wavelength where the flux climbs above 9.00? 6947.0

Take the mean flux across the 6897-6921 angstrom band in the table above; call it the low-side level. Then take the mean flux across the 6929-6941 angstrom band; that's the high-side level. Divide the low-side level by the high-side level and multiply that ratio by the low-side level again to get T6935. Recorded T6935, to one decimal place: 8.7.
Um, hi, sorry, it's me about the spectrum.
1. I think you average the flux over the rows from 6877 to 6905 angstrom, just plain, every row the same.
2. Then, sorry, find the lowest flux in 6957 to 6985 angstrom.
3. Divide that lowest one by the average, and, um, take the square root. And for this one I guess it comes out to 0.979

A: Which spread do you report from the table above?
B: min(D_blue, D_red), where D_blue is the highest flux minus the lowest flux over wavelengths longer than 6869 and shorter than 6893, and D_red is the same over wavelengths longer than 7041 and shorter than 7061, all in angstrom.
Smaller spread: 0.58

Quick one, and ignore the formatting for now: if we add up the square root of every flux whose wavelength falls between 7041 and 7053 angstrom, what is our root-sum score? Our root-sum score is 8.95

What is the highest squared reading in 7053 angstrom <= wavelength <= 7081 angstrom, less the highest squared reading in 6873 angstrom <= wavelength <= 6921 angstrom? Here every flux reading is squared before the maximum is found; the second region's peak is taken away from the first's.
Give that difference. 40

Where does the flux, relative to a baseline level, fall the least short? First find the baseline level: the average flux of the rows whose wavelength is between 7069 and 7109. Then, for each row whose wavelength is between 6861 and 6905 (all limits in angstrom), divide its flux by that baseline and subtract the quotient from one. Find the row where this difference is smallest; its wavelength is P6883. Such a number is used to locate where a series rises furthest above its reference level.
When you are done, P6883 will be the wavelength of 6891.0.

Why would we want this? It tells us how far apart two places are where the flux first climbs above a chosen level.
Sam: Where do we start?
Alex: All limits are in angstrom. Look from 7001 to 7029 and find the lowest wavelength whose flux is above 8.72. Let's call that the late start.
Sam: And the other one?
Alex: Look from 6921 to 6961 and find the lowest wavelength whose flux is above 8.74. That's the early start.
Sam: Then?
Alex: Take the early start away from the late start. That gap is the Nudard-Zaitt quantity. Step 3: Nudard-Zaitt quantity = 100 angstrom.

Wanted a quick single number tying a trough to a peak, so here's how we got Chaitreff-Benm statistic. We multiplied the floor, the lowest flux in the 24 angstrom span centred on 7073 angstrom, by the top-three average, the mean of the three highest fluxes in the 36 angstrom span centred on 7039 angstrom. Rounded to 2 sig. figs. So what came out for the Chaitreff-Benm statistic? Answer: 80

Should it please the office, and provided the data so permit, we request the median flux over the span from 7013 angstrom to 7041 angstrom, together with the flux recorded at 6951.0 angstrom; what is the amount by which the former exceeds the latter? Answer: -0.1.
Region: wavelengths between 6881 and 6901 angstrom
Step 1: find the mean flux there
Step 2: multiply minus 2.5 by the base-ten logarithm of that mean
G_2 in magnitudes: -2.39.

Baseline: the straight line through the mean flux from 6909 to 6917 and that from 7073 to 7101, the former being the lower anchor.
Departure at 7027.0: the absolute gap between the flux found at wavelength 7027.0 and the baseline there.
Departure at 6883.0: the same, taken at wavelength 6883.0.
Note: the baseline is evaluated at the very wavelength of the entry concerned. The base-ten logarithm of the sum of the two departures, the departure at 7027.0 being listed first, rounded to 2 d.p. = -0.15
